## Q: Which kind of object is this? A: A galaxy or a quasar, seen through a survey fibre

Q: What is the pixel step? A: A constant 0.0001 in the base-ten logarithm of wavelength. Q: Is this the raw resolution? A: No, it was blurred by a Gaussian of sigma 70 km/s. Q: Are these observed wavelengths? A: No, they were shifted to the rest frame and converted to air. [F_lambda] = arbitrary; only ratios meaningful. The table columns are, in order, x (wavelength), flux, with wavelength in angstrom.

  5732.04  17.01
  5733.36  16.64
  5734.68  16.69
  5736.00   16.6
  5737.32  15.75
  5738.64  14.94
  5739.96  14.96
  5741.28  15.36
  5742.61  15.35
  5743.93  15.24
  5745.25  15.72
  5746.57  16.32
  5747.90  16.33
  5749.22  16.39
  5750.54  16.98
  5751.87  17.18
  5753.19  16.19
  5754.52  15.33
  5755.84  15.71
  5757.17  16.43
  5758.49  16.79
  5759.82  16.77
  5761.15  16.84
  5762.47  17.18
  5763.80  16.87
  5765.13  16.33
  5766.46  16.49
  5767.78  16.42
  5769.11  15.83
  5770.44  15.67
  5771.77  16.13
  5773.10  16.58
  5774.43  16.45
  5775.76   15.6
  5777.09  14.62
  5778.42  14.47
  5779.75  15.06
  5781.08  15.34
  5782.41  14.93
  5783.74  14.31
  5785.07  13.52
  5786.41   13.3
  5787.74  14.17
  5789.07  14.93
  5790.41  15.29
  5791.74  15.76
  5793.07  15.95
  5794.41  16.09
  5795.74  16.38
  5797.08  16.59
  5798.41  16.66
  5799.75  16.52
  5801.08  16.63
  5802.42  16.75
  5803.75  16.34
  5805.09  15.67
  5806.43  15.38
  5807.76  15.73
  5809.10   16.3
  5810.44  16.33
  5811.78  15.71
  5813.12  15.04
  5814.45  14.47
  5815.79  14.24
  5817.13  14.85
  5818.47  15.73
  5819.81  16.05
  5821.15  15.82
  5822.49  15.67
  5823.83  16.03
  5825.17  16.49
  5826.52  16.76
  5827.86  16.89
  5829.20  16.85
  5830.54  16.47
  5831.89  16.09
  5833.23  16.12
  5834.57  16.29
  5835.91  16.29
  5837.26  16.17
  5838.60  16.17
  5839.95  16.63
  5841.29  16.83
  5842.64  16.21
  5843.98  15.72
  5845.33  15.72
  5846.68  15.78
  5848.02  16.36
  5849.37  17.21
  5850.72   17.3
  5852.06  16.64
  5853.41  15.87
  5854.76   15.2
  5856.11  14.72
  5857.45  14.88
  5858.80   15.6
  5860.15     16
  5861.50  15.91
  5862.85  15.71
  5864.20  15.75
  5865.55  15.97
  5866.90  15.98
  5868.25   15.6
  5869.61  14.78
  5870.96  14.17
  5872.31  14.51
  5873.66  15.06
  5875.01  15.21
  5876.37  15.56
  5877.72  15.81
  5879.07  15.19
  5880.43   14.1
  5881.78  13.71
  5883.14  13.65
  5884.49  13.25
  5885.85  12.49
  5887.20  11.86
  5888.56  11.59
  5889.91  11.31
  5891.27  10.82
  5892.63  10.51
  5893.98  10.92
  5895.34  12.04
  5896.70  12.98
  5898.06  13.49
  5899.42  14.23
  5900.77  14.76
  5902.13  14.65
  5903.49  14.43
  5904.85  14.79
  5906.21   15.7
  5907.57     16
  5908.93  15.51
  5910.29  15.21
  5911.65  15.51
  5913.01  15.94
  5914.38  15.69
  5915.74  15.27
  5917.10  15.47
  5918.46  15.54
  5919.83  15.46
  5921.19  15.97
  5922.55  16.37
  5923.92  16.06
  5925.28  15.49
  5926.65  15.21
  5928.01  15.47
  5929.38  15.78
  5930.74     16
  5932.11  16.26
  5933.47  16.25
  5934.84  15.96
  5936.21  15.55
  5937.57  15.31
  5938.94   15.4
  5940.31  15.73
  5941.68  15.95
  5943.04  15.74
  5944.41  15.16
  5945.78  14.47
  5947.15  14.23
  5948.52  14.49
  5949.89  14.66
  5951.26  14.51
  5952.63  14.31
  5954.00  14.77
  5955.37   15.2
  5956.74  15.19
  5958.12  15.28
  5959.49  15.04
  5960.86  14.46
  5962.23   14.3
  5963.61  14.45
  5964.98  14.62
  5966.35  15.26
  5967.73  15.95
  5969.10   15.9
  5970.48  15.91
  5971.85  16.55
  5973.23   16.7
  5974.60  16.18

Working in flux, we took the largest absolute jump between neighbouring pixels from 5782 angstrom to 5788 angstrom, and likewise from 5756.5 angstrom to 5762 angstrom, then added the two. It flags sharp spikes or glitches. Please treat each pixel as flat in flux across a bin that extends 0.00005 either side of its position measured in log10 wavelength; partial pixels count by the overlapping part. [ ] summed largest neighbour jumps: 1.2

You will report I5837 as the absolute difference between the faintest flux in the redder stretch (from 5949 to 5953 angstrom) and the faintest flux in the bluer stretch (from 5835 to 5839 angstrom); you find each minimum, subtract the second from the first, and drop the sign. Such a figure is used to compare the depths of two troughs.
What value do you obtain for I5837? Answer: 1.9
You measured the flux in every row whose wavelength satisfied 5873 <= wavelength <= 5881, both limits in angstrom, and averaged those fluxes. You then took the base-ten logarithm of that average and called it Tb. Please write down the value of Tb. 1.18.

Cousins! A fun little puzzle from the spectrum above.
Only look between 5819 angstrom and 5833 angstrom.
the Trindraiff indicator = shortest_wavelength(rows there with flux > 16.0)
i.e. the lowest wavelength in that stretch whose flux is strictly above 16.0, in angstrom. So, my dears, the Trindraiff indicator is 5819.81 angstrom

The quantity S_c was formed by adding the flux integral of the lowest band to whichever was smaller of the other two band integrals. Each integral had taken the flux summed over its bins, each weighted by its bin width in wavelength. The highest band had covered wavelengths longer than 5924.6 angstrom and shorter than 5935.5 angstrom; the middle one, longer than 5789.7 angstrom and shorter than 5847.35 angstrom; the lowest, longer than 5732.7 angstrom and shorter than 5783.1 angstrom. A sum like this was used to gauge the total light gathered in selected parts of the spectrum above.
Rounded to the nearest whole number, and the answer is 979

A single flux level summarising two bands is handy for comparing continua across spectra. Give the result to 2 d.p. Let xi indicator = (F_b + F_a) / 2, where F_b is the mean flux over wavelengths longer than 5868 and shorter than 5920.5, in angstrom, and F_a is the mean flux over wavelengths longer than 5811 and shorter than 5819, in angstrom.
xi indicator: 14.59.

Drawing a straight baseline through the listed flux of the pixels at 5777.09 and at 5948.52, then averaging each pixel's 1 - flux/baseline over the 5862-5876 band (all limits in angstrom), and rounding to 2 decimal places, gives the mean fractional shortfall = -0.05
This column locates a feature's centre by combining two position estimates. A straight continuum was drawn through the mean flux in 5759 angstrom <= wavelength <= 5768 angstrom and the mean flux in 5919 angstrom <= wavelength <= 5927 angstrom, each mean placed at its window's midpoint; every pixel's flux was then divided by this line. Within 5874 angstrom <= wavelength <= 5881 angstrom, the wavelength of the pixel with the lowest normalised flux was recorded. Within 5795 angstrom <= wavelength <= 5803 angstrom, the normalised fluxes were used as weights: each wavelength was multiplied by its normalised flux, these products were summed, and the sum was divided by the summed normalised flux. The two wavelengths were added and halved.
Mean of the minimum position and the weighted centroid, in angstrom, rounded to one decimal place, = 5839.8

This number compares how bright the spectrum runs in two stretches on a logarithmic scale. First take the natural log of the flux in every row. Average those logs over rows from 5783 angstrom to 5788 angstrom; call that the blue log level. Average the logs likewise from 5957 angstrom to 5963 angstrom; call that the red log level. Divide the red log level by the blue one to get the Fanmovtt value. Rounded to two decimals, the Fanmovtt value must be 1.03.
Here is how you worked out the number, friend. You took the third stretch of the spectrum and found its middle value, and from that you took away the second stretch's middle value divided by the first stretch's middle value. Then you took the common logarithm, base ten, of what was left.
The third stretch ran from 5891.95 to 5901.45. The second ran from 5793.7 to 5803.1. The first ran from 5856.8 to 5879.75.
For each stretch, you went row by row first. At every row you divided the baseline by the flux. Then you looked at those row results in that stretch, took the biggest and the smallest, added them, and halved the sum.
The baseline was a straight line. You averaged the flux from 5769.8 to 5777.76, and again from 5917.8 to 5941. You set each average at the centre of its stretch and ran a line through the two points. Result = -0.44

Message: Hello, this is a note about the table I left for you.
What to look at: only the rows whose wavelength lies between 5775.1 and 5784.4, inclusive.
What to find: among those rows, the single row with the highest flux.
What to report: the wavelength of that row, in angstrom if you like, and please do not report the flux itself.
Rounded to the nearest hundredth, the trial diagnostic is 5775.76 angstrom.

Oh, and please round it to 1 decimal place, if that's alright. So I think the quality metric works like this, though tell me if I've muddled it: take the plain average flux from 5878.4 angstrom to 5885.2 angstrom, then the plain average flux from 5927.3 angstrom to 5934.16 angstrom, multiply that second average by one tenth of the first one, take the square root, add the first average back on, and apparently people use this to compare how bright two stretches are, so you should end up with 18.7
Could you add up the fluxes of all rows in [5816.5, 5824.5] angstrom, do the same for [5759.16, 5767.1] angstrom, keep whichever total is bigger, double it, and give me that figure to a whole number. 201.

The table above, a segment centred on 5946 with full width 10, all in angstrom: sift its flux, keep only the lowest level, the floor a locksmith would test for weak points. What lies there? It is 14.23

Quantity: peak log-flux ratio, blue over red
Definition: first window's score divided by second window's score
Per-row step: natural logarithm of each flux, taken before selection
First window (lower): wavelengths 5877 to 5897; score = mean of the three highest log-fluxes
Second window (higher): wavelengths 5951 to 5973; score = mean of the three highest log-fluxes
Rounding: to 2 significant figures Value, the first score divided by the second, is 0.97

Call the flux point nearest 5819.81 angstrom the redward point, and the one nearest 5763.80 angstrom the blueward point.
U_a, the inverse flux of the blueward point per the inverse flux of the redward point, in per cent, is 95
